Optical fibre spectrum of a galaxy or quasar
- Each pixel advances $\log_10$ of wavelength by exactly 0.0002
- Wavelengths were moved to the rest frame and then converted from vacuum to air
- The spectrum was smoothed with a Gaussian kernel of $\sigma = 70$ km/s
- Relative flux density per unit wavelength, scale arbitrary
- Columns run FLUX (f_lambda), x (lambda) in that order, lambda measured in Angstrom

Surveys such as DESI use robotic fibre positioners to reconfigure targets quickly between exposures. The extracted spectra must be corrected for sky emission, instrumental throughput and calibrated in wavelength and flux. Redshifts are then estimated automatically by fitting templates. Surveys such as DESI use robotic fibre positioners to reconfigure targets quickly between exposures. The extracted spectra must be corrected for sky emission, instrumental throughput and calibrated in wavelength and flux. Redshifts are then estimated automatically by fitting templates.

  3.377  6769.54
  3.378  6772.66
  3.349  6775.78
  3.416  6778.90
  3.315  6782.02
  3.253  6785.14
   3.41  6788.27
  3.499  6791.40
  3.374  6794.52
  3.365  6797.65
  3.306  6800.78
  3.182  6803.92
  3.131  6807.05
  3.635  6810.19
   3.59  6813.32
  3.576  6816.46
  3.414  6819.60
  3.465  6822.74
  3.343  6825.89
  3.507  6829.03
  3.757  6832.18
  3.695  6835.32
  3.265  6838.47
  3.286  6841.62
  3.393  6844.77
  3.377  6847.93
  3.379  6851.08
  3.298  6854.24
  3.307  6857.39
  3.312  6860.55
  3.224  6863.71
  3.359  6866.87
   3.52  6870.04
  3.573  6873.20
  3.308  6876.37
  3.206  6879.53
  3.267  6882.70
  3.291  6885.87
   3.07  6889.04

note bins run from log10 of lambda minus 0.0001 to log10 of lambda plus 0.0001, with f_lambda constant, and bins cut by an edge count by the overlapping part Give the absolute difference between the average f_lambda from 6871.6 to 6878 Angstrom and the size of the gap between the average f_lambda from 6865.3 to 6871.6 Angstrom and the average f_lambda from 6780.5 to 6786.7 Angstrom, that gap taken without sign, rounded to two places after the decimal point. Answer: 3.29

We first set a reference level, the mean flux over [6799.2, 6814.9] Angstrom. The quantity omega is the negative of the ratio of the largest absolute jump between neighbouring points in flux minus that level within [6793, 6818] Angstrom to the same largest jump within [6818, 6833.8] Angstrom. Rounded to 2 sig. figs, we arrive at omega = -2.0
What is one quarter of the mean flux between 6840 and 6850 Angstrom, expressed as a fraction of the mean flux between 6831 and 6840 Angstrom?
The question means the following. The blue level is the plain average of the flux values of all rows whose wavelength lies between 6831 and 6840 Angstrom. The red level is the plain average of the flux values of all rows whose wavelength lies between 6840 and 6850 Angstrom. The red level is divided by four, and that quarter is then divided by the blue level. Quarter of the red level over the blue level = 0.235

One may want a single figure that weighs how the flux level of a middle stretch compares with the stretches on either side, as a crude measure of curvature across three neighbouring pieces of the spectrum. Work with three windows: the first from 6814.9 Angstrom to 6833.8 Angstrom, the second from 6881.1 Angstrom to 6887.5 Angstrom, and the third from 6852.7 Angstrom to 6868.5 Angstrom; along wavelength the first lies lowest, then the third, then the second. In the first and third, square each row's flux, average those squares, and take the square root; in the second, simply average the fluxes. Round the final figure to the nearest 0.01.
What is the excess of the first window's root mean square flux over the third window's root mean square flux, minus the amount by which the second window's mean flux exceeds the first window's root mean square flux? 0.45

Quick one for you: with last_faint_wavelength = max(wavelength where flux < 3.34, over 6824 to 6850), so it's 6841.62 Angstrom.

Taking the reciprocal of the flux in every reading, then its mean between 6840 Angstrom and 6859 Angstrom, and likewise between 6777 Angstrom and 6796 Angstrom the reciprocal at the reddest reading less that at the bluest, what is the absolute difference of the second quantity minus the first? 0.296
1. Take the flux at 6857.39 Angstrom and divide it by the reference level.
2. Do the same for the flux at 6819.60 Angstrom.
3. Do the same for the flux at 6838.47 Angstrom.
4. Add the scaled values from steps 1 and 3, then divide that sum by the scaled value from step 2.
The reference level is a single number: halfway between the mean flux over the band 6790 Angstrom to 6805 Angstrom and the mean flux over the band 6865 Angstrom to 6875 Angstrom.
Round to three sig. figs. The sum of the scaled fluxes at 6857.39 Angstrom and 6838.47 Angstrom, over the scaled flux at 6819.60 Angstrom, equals 1.93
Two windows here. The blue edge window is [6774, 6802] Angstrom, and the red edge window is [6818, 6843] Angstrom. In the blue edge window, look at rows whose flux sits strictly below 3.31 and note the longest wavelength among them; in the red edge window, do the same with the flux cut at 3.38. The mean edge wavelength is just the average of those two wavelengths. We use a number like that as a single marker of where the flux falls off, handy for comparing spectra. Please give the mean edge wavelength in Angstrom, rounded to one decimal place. 6821.2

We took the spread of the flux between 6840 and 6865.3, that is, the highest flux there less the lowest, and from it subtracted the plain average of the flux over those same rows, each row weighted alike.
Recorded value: -3.15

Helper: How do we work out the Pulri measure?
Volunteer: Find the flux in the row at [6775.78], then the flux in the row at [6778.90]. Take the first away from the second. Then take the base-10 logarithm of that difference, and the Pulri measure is -1.2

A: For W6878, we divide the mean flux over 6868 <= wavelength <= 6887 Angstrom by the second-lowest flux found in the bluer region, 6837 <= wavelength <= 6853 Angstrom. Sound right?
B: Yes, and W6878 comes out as 1.023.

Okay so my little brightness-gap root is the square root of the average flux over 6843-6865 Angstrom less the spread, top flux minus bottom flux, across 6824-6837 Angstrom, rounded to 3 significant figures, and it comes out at 1.71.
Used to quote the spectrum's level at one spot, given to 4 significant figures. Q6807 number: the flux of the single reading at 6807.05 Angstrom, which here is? 3.131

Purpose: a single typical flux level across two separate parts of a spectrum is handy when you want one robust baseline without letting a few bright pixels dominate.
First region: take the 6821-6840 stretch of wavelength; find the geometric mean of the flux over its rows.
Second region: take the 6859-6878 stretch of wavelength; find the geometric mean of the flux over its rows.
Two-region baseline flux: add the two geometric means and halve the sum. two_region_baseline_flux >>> 3.44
